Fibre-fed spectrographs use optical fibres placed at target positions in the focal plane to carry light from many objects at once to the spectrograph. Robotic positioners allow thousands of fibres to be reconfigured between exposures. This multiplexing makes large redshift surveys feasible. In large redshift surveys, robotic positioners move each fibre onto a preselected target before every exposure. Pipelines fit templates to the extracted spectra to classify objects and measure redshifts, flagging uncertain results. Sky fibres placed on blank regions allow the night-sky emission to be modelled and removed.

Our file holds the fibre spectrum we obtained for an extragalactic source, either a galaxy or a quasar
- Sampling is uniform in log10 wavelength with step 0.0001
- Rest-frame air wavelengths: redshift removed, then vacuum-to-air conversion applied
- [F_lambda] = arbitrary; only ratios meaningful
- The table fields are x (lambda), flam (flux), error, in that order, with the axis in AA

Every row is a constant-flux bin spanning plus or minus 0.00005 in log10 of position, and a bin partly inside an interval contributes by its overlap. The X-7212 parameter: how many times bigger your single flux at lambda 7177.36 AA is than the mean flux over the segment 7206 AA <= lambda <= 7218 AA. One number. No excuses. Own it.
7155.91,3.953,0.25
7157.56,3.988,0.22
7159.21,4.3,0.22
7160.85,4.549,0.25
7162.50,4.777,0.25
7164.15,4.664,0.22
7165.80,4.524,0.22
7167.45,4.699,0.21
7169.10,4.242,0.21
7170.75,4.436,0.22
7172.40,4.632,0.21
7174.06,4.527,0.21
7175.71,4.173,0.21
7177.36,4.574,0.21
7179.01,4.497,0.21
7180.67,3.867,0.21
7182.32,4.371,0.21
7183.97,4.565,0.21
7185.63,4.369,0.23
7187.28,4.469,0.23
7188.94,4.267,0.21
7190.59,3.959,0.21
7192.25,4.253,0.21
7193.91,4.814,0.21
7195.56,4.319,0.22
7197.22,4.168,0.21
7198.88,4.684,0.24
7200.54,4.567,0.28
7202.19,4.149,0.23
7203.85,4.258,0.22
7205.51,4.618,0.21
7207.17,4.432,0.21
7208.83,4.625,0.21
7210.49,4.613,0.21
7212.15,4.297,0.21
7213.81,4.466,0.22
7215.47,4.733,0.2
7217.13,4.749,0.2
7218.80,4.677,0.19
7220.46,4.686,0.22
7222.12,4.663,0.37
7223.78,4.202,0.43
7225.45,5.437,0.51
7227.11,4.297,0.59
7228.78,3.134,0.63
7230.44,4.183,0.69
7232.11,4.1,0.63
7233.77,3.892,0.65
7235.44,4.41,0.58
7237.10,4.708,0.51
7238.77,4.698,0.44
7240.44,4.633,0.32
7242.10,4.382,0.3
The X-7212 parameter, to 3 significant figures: 1.00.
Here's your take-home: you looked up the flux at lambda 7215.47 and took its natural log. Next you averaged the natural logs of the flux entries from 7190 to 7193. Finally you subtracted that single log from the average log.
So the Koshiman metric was -0.14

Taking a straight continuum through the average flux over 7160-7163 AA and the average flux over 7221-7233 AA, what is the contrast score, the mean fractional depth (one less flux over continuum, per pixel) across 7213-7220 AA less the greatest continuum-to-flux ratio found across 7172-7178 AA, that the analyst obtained -1.17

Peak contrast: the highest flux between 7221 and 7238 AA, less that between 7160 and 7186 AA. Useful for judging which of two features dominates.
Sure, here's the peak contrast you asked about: 0.66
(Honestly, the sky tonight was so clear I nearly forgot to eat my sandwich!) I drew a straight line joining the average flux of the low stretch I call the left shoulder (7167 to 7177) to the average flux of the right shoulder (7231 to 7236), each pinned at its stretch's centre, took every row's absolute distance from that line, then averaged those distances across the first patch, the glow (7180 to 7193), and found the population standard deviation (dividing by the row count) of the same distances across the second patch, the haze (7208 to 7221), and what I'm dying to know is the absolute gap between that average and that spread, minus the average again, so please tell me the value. -0.15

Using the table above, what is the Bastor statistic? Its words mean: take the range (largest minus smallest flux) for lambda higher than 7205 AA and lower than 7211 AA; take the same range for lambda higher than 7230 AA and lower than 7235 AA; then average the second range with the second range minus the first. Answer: 0.19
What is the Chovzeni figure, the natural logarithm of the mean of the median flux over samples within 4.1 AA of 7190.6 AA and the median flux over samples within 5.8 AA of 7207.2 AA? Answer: 1.47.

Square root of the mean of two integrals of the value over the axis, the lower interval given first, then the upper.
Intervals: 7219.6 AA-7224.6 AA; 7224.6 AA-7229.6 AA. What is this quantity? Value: 4.69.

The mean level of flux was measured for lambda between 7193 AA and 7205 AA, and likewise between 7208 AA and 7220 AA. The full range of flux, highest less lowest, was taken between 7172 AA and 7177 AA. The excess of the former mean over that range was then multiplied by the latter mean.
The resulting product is 18.2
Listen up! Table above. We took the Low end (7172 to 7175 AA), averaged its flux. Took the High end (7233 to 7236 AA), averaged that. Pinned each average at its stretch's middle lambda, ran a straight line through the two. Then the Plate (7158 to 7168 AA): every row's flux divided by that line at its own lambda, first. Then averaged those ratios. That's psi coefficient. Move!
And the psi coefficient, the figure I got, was 0.99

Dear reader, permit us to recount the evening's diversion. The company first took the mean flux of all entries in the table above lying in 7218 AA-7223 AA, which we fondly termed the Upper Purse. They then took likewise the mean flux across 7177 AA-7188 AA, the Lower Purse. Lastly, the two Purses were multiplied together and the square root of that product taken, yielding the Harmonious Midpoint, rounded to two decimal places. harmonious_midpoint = 4.53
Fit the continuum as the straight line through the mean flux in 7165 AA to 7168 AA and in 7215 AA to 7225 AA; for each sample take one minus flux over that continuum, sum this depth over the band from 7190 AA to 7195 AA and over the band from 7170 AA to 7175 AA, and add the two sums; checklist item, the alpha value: 0.23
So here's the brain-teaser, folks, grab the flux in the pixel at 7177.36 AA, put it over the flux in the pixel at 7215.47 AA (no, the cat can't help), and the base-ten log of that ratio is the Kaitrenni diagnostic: -0.015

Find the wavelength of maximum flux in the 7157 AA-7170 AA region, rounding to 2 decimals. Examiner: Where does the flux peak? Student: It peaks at 7162.50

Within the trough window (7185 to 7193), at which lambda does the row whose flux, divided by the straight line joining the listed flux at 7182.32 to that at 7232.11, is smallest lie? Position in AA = 7190.59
